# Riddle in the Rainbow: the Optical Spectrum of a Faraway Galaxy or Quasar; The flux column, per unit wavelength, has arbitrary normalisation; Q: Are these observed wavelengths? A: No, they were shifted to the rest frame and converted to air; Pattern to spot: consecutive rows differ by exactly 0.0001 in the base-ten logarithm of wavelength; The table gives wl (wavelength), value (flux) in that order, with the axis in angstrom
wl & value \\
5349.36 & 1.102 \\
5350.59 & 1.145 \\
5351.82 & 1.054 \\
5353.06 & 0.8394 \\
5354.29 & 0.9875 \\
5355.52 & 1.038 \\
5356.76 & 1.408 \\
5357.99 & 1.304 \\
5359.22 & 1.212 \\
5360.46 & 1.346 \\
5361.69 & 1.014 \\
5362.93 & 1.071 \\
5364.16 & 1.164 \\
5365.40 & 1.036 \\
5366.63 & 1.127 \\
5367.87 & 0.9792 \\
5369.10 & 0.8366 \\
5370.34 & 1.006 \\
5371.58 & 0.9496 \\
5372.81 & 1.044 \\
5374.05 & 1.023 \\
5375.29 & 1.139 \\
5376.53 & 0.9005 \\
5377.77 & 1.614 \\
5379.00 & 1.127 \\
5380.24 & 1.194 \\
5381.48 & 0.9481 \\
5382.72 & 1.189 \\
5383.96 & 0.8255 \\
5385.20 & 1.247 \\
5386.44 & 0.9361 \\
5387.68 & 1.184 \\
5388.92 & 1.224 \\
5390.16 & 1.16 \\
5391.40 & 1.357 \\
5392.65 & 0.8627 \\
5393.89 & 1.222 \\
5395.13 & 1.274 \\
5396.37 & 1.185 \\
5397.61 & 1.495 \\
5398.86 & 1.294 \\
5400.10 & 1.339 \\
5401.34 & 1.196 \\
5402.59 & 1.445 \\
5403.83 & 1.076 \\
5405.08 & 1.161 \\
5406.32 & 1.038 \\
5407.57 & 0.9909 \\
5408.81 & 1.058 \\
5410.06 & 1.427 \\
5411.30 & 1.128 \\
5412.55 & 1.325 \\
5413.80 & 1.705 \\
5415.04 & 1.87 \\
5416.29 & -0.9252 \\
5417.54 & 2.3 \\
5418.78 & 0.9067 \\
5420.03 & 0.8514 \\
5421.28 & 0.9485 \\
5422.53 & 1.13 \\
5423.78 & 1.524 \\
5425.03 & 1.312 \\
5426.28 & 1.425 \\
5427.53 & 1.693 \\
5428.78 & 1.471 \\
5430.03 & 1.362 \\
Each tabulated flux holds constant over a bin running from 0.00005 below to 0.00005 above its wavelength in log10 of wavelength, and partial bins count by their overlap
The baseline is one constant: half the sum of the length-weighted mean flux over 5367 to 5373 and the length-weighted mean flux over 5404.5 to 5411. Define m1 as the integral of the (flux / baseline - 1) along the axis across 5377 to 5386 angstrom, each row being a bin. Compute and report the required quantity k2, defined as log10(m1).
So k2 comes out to -0.05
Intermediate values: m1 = 0.90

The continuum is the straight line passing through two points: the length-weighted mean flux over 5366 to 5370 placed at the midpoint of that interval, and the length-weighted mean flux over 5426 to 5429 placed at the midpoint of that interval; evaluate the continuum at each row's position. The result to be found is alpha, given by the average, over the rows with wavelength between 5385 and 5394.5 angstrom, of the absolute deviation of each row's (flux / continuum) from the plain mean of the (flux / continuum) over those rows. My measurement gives 0.105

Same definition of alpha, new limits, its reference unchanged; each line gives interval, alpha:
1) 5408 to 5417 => 0.405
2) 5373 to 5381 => 0.137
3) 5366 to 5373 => 0.069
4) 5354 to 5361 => 0.141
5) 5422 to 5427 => 0.080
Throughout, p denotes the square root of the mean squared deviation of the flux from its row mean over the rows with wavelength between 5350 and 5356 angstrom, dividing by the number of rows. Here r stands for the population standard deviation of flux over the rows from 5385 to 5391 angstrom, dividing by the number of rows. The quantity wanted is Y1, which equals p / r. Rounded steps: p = 0.1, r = 0.111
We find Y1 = 0.9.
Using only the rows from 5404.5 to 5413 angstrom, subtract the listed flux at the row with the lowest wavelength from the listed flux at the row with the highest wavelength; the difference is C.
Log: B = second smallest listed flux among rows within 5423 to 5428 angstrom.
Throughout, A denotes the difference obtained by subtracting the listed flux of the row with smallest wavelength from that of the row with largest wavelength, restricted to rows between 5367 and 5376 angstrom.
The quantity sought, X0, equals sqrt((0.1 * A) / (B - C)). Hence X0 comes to 0.113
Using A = 0.160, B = 1.425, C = 0.16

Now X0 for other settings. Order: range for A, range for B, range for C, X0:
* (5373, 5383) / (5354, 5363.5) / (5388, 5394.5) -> 0.128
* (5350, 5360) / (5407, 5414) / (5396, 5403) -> 0.092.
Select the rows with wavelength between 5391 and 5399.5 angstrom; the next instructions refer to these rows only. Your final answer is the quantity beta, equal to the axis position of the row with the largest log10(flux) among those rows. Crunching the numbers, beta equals 5397.61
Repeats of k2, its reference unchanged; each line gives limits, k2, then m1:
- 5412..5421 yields -0.12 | 0.76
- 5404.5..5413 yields -0.06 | 0.87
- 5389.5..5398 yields 0.13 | 1.33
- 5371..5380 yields -0.23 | 0.58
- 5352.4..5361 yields -0.05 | 0.90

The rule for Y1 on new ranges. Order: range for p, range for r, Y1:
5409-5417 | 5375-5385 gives 4.1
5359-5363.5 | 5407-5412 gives 0.8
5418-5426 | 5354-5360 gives 1.5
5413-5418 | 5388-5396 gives 8.2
